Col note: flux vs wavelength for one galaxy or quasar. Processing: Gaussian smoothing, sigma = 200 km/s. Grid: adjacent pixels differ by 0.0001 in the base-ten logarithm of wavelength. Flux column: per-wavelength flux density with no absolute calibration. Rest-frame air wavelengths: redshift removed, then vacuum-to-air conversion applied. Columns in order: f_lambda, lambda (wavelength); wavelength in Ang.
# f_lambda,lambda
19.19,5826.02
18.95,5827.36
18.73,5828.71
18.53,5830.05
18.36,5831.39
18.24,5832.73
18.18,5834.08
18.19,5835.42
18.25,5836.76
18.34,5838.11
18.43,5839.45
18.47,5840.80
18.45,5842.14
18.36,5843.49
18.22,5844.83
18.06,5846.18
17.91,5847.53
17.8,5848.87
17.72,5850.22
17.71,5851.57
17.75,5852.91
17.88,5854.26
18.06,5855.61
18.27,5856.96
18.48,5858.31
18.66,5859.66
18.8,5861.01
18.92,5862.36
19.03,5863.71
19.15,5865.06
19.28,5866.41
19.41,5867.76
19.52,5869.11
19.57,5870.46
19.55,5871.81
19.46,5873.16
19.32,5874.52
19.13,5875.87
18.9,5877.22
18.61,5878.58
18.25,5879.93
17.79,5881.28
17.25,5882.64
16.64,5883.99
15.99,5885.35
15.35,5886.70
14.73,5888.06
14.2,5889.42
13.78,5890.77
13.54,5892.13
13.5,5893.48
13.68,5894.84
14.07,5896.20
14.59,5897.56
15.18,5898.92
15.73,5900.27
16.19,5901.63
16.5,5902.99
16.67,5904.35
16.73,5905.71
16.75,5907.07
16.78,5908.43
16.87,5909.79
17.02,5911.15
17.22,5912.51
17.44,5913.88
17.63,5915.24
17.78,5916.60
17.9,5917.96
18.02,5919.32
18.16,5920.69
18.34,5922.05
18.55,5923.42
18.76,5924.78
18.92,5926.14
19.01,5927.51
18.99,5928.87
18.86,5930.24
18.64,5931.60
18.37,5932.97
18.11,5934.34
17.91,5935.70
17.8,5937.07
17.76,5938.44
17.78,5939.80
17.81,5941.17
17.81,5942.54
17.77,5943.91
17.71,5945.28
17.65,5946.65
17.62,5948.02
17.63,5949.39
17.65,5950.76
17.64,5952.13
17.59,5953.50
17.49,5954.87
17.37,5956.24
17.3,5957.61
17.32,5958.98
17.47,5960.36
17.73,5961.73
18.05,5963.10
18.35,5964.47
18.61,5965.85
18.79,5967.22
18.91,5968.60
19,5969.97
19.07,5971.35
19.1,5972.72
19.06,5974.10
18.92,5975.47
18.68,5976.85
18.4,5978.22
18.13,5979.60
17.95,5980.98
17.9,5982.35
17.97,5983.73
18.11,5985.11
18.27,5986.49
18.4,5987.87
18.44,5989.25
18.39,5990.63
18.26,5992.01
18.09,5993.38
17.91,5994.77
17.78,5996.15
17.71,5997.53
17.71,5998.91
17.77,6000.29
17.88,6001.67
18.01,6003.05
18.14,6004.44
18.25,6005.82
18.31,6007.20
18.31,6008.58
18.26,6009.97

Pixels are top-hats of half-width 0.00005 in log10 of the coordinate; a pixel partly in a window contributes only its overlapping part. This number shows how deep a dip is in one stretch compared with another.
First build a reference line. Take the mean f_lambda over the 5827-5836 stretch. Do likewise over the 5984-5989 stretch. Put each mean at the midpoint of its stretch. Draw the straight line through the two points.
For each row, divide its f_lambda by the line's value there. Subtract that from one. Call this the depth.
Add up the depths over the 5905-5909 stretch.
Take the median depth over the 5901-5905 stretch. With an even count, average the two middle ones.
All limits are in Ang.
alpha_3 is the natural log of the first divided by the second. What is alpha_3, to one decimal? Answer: 0.9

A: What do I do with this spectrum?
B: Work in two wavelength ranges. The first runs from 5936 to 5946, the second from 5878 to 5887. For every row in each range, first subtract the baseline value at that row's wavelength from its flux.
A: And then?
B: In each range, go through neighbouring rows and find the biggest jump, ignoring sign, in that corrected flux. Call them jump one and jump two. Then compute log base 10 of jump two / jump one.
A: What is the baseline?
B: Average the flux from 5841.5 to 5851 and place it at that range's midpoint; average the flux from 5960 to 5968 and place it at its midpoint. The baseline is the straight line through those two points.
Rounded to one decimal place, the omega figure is 1.0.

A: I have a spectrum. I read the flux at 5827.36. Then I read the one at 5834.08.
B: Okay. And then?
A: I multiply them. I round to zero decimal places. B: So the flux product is 345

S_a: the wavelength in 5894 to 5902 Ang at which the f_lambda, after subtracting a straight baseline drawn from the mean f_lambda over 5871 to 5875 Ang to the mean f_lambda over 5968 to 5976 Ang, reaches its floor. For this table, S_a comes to 5894.84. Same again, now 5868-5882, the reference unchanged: 5881.28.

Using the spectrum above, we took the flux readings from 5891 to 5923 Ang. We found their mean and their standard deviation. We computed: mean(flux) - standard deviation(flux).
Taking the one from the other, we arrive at 14.8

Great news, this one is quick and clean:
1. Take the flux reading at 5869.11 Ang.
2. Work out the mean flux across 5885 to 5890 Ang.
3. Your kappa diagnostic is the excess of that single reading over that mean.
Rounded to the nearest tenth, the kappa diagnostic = 4.5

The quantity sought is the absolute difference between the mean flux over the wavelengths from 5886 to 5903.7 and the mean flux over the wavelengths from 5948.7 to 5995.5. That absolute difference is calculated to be 3.5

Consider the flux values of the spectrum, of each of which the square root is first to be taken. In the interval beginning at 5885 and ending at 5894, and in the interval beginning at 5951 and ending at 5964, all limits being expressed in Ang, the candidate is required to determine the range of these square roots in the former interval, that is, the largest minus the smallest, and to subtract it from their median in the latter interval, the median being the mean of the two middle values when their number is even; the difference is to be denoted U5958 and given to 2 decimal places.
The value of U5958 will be 3.86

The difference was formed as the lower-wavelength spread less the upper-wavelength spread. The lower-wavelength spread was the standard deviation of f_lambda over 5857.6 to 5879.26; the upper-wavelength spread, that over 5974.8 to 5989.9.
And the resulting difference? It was 0.04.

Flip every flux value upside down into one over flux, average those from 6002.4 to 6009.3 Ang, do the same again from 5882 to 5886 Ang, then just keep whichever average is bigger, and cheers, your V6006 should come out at 0.0602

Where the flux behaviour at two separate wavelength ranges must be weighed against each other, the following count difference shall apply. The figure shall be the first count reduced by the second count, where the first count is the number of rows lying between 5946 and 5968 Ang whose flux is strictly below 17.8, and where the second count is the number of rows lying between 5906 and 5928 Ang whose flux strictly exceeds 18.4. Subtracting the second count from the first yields 8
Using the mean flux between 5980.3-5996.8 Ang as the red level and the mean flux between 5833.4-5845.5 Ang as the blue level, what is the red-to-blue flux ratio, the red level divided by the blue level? 0.989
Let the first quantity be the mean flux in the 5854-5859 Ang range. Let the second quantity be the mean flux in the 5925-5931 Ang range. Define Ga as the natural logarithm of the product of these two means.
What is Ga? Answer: 5.84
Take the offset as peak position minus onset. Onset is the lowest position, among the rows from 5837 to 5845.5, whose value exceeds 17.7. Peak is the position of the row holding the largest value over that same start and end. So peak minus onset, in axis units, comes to 2.7 Ang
